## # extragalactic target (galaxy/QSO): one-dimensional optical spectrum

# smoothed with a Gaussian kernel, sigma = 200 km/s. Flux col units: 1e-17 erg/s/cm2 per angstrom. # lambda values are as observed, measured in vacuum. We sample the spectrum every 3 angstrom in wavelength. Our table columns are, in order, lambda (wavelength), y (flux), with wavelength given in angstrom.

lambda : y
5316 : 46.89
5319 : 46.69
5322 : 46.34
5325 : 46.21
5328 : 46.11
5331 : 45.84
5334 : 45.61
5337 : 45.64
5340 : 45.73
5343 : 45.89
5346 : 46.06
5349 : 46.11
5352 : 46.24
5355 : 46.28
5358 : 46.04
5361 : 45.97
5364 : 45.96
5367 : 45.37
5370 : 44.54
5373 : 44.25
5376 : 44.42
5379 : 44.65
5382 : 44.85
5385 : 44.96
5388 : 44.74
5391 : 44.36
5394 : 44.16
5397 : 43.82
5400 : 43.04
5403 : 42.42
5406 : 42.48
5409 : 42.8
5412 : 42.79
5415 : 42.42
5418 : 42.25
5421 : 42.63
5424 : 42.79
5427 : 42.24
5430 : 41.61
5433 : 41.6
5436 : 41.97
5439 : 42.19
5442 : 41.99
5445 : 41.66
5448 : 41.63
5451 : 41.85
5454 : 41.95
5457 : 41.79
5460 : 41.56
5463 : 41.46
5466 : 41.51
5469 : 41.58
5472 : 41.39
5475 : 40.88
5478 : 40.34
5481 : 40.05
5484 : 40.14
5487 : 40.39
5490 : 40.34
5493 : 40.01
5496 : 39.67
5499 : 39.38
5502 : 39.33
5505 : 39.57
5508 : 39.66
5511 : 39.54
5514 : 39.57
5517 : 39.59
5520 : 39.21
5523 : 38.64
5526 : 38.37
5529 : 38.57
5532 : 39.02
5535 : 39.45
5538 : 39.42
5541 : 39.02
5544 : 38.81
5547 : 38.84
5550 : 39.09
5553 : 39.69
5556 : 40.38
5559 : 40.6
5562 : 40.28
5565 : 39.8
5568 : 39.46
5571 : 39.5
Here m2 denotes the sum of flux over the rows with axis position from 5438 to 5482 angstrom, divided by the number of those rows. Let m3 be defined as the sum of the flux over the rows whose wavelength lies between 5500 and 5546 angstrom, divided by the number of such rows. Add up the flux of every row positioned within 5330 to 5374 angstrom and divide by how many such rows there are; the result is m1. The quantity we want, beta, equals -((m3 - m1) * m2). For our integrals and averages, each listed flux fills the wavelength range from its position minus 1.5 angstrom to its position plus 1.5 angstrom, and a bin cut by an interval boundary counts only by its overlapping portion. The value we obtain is 270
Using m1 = 46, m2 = 41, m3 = 39.2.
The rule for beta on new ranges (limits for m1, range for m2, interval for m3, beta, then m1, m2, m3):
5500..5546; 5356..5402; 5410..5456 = -131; 39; 45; 42.1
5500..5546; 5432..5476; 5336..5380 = -265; 39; 42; 45.5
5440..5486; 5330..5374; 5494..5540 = 94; 41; 46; 39.3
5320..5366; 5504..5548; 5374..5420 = 94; 46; 39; 43.6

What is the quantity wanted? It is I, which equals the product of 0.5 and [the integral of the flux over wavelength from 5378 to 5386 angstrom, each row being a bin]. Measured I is 179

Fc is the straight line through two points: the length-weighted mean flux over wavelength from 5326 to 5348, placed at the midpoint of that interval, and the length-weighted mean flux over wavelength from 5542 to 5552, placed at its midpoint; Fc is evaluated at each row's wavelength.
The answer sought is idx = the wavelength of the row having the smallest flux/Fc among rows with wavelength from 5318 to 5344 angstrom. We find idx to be 5334 angstrom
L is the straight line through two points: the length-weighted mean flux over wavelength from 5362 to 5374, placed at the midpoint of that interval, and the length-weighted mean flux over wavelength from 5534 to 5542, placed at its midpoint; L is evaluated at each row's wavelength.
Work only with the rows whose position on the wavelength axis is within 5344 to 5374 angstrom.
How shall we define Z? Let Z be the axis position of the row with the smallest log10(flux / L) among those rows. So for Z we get 5373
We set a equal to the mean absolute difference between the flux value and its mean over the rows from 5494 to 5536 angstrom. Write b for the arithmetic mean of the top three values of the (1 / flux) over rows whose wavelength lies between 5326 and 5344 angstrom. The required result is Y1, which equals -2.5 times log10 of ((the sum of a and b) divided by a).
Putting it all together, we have -0.066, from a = 0.35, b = 0.0219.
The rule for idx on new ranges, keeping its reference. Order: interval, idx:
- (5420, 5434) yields 5430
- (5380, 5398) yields 5397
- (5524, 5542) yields 5526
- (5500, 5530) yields 5526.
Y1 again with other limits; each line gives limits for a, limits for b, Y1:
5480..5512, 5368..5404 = -0.074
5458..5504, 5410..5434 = -0.037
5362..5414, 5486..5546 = -0.033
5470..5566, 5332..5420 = -0.046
